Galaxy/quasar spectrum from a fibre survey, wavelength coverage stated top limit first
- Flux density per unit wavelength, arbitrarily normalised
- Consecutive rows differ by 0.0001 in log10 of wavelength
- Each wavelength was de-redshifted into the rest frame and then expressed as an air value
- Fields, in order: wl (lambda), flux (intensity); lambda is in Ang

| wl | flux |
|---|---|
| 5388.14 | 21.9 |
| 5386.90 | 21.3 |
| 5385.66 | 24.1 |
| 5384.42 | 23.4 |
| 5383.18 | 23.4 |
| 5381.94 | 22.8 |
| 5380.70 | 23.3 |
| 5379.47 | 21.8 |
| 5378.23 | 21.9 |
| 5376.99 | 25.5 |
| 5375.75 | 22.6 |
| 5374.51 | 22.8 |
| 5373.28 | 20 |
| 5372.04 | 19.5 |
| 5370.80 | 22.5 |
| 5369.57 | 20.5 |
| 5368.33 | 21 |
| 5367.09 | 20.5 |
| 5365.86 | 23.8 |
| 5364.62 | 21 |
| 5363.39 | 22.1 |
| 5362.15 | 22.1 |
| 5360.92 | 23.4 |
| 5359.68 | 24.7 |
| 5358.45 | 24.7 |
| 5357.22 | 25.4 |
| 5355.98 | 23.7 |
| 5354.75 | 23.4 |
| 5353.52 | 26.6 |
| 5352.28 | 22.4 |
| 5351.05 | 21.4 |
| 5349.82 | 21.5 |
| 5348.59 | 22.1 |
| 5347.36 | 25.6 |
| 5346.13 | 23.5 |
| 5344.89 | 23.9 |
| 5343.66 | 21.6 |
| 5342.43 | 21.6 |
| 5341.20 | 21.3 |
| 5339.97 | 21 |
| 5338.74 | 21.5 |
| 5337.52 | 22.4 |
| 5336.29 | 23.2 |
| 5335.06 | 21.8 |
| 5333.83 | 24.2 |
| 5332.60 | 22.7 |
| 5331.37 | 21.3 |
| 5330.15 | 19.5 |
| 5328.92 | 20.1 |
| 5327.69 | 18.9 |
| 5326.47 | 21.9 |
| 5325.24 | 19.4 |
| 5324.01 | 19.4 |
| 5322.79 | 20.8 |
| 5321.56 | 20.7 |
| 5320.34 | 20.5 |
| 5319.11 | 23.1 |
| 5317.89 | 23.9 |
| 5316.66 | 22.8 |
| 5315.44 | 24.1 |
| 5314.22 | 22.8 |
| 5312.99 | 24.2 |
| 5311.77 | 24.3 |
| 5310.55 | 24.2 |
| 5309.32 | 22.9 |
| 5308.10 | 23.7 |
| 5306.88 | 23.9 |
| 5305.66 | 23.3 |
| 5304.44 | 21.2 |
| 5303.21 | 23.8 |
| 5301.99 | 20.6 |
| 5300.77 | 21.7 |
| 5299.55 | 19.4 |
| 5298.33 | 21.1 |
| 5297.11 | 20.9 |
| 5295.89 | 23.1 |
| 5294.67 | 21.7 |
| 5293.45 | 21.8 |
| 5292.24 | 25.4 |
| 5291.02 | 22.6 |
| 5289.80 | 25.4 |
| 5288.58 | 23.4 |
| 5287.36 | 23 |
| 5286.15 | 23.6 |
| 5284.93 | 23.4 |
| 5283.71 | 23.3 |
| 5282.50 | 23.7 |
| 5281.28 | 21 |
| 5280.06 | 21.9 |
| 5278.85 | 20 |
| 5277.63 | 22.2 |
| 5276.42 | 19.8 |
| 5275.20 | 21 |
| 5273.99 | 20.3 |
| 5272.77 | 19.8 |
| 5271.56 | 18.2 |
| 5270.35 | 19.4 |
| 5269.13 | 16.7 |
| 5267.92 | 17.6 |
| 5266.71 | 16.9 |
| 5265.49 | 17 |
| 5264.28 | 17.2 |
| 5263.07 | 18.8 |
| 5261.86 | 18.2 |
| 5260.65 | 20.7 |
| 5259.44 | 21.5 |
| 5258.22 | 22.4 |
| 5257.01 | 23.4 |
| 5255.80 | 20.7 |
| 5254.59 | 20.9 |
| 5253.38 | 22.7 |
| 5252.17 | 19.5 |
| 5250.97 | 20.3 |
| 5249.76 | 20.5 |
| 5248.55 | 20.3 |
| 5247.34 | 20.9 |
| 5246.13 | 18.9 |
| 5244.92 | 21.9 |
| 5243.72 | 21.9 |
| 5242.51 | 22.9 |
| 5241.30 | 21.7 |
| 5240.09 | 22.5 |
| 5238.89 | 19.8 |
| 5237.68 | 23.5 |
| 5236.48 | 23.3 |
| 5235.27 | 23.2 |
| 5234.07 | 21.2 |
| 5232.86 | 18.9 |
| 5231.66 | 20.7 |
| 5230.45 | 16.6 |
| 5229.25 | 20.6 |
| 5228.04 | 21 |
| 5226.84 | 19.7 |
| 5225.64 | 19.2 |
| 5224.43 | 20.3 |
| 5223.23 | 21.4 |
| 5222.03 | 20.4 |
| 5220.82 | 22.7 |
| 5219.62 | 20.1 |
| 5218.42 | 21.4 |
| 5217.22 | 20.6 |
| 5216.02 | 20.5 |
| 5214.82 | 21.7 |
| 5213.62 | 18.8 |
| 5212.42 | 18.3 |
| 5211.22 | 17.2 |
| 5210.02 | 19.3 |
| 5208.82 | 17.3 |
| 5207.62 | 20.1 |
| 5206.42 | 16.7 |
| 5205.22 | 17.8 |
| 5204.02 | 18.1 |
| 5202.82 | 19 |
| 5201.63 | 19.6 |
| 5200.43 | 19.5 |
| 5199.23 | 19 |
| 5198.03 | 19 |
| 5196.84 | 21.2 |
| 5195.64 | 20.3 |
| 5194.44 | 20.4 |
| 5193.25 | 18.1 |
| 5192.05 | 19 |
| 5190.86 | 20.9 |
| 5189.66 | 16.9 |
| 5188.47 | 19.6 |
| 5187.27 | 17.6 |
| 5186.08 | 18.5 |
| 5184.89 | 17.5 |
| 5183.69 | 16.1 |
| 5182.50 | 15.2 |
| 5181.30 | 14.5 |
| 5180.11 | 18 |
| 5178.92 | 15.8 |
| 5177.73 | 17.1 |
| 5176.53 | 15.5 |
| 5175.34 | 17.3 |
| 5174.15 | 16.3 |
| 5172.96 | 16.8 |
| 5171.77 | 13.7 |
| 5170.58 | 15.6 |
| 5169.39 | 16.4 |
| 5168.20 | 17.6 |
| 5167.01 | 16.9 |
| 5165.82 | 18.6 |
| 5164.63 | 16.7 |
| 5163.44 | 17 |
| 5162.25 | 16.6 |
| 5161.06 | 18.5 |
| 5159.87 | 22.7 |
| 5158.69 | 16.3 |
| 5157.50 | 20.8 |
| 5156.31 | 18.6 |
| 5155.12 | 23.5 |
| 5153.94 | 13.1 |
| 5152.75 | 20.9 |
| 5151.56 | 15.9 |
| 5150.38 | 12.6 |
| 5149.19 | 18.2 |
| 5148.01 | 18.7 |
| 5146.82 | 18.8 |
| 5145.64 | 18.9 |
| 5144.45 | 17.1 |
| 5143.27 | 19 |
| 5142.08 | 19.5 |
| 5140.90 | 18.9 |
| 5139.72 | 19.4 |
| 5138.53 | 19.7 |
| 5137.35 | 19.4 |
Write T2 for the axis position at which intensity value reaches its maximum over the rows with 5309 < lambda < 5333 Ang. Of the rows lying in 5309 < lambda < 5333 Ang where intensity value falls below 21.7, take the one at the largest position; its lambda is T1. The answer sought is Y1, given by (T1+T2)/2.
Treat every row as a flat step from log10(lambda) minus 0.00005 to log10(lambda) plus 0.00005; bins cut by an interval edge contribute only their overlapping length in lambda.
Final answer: 5321.6 Ang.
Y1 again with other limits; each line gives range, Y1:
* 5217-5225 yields 5222.6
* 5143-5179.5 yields 5167.0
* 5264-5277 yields 5275.8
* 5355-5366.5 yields 5360.9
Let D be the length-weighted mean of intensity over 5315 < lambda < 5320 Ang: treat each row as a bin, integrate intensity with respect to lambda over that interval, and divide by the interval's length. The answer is 23.3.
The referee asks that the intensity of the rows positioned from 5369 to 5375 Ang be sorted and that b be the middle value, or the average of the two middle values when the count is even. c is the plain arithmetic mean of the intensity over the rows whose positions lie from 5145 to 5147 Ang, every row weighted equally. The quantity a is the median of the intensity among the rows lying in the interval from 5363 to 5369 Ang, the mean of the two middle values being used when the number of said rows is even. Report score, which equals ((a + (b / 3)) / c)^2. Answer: 2.18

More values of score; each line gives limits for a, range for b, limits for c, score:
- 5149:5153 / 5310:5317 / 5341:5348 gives 1.20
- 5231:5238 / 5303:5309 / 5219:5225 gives 2.06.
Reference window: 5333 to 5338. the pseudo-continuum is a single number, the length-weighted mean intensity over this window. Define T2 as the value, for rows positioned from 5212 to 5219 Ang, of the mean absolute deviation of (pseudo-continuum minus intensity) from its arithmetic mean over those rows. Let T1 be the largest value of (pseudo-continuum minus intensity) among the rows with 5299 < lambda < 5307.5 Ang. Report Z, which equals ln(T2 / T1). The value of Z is -1.14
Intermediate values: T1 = 3.5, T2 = 1.1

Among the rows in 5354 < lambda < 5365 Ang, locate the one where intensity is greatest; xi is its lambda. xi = 5357.22 Ang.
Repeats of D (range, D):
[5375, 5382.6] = 23.0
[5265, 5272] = 17.6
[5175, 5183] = 16.2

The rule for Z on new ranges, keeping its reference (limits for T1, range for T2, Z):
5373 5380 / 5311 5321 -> -1.15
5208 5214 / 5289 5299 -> -1.39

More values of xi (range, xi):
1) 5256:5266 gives 5257.01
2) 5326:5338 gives 5333.83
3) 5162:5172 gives 5165.82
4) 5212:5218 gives 5214.82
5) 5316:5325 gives 5317.89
